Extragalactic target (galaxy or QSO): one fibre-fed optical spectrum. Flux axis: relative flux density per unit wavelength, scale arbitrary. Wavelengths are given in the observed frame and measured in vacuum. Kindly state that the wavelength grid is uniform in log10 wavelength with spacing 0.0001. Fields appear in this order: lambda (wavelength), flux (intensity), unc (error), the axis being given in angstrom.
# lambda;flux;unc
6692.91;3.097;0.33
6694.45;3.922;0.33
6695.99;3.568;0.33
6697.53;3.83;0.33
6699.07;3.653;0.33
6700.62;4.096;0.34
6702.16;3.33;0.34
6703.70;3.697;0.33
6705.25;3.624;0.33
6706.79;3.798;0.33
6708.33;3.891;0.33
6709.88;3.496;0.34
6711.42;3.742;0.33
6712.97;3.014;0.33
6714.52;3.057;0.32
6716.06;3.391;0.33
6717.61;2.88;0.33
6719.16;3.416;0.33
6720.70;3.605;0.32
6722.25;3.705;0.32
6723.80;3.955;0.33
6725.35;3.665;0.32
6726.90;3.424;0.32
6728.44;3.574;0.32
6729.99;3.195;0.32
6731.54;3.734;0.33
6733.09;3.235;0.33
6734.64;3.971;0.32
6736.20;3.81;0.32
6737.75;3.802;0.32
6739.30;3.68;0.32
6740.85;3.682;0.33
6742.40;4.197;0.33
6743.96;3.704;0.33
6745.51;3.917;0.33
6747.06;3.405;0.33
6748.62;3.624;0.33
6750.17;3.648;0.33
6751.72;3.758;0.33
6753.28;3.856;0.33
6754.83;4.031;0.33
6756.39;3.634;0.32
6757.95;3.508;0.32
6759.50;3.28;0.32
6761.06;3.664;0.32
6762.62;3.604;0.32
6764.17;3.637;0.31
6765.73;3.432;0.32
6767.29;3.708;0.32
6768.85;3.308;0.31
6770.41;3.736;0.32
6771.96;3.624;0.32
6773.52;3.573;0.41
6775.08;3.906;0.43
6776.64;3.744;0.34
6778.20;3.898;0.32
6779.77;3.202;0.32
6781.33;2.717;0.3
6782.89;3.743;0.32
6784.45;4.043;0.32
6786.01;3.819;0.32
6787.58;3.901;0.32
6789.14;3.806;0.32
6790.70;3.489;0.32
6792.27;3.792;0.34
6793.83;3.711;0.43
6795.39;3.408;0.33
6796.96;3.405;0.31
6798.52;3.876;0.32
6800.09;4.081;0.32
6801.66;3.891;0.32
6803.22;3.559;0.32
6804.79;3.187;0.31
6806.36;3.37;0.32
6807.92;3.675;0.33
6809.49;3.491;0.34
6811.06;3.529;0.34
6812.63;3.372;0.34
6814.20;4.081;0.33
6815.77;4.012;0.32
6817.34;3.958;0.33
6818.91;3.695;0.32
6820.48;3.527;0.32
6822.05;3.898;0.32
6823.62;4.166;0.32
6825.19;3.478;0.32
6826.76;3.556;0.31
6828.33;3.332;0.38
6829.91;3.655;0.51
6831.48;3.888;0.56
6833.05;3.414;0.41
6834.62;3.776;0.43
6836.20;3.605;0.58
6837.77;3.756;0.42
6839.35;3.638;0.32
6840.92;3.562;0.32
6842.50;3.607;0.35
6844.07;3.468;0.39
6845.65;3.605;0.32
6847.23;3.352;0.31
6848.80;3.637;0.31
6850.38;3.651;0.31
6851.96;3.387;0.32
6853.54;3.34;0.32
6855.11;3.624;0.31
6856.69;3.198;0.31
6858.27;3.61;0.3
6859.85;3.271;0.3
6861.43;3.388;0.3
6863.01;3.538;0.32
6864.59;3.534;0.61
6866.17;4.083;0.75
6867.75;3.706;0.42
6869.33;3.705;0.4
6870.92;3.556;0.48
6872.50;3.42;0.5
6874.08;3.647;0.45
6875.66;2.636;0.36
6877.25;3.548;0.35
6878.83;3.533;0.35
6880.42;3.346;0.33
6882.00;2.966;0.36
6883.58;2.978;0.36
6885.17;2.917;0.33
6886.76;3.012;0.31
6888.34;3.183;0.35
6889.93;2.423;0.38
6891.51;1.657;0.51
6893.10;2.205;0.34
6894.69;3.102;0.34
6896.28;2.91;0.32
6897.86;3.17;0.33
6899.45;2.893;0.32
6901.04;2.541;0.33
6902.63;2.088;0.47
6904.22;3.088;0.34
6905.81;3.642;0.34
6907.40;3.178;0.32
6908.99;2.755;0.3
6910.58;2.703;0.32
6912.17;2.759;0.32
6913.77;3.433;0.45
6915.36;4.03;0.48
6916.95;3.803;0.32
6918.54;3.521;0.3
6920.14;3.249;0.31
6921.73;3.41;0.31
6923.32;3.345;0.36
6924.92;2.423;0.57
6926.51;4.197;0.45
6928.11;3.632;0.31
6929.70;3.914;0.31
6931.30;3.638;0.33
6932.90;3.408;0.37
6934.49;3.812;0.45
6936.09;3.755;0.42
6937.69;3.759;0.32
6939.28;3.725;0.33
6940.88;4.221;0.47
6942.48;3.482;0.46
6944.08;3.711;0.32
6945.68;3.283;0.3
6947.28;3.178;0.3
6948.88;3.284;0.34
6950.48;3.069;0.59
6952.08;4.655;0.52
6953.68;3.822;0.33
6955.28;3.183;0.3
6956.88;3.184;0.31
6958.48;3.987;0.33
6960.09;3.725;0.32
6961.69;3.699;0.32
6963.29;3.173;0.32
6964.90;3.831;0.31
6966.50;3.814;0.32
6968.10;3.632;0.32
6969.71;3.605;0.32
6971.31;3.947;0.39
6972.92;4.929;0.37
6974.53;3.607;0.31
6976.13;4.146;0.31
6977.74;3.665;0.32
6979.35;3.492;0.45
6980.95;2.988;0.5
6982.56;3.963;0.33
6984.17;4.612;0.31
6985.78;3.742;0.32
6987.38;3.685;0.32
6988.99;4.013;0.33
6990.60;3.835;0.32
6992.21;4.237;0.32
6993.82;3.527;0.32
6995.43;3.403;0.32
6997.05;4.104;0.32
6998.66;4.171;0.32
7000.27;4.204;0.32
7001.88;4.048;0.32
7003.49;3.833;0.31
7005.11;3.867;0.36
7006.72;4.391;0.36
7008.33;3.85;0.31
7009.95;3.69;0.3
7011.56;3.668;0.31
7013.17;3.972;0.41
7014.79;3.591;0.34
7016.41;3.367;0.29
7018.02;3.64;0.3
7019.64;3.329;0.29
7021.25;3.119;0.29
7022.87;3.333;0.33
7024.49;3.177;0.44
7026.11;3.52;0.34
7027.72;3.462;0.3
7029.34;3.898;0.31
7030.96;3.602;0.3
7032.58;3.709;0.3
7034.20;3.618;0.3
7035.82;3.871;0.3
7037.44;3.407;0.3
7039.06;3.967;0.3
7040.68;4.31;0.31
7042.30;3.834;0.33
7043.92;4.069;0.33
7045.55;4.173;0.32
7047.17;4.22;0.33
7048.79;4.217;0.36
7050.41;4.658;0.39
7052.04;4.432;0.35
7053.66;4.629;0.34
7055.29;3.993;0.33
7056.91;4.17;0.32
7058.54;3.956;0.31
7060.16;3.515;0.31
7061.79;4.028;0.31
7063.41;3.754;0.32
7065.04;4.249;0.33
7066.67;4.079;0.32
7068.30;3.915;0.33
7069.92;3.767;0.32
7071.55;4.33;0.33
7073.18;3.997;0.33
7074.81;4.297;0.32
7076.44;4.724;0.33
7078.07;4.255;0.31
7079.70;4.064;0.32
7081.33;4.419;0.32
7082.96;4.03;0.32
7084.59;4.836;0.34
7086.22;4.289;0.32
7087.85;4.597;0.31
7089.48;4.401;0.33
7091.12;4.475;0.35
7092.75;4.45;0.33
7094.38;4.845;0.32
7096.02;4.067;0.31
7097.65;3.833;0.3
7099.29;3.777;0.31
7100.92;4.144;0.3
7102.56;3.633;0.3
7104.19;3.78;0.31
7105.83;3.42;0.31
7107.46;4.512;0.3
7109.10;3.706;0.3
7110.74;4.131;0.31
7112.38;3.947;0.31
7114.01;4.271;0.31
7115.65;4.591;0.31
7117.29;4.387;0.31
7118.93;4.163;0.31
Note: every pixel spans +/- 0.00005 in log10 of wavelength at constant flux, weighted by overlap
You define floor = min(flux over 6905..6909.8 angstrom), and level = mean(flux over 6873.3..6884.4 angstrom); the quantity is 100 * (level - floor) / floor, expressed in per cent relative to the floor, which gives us 17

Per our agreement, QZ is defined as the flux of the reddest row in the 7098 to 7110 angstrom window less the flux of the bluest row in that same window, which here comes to -0.1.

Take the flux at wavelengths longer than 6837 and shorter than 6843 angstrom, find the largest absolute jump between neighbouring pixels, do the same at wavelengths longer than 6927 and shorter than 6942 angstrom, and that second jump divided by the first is 4.2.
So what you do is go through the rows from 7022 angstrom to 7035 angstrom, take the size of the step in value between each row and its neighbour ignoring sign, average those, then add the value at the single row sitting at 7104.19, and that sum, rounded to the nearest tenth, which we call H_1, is 4.0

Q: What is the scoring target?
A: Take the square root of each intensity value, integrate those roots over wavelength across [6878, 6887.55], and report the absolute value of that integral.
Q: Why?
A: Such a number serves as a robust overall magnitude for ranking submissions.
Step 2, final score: 17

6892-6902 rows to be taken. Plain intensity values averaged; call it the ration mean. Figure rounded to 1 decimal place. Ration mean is 2.8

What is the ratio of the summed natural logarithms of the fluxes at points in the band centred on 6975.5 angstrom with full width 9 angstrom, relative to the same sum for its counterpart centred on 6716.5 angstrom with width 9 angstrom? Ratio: 1.17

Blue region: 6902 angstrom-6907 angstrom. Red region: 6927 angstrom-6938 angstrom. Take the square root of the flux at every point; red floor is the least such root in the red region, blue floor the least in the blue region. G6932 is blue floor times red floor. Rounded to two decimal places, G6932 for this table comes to 2.67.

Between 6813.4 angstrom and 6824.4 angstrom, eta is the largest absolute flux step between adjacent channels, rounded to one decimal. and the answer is 0.4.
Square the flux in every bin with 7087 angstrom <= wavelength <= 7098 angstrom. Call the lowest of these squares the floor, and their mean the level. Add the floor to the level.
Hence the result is 34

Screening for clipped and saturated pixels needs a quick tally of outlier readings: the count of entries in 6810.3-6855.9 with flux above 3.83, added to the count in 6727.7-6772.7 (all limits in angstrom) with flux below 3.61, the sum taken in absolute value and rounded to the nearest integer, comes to 15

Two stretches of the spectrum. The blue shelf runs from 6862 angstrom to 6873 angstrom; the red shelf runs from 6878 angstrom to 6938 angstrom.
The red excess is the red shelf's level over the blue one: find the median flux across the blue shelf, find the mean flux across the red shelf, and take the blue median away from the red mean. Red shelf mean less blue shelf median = -0.39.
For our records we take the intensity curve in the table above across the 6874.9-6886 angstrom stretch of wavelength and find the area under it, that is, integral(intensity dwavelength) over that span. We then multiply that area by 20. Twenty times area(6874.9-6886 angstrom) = 695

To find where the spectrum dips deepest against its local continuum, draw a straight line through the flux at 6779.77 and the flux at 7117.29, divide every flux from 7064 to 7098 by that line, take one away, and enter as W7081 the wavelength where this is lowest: 7097.65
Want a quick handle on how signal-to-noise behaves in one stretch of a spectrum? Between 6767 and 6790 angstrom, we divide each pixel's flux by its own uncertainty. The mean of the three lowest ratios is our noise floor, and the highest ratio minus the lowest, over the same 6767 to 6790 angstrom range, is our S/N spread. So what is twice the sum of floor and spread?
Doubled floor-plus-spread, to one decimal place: 25.7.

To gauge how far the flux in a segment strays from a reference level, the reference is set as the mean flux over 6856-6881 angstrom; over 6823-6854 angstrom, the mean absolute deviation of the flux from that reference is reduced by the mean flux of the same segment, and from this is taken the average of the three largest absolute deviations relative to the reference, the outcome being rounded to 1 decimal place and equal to -3.9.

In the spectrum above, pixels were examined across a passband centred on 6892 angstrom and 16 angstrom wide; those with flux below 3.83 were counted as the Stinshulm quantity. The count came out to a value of 10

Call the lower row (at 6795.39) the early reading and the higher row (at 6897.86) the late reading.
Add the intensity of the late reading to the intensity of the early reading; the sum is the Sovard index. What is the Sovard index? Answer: 6.6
